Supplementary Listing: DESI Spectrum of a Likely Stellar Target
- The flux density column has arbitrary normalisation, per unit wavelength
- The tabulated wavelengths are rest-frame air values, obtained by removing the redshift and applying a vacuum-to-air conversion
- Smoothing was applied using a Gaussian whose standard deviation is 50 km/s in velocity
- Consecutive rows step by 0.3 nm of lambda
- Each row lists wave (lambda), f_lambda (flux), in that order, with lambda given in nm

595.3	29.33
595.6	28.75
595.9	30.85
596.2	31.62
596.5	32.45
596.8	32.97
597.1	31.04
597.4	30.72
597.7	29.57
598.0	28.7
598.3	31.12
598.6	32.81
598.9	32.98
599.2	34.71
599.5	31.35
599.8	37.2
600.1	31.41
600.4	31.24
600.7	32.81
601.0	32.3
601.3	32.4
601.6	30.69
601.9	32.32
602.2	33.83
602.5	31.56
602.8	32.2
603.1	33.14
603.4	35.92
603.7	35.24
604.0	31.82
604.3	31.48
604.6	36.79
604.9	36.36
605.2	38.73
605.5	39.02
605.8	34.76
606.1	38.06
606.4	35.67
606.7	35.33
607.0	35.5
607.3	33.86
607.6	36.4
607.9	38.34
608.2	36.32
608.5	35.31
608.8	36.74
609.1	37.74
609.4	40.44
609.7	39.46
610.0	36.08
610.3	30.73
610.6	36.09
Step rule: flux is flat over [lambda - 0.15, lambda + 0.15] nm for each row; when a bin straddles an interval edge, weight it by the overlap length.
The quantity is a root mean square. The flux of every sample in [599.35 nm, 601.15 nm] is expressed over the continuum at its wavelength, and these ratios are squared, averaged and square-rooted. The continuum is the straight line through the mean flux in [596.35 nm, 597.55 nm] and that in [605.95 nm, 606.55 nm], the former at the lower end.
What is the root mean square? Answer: 0.976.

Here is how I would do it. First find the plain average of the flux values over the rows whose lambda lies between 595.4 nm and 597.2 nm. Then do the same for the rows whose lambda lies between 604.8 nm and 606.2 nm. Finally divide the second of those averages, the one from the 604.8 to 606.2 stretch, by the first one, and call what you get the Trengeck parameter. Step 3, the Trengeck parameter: 1.20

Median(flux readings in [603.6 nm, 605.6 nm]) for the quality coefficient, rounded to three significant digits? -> 36.4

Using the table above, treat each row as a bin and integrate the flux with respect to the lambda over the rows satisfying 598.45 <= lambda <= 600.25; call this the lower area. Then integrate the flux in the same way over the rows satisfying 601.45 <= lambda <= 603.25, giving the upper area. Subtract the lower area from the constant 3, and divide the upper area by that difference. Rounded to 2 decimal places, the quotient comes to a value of -1.02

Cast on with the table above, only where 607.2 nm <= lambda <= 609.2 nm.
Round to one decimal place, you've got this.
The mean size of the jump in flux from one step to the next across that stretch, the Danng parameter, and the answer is 1.7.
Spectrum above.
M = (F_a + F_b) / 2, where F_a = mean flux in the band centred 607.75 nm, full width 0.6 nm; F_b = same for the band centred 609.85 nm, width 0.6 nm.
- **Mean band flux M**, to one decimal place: 37.6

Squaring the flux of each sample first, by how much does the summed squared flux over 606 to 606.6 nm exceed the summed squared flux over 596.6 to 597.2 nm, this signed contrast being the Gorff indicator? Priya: 670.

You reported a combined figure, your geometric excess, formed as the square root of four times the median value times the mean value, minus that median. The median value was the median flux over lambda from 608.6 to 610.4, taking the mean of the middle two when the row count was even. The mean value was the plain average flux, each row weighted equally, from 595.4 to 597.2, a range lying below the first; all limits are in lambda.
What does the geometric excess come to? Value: 31.0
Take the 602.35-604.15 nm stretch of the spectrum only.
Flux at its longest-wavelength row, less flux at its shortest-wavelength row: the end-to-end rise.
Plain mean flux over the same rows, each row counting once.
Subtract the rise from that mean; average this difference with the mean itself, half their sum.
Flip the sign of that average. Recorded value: -33.2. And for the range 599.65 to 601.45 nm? -35.3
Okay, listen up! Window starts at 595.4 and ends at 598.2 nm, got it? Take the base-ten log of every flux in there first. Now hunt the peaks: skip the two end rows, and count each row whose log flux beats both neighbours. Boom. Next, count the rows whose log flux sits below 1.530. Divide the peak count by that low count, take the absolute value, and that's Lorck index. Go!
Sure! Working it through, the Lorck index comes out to 0.11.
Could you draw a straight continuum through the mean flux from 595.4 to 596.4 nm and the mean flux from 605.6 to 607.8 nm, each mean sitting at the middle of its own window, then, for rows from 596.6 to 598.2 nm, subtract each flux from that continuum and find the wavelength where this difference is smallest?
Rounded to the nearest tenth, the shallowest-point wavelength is 596.8 nm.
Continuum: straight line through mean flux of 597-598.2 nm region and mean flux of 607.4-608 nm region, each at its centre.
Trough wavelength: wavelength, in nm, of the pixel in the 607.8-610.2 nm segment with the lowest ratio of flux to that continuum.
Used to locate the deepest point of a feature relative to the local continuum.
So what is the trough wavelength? 610.0 nm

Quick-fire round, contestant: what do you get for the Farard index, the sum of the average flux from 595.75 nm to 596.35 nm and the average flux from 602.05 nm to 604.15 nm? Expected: 64.6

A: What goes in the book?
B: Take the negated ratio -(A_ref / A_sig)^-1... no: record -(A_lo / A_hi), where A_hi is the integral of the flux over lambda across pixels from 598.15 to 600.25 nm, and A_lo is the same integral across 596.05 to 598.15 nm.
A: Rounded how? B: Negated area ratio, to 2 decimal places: -0.94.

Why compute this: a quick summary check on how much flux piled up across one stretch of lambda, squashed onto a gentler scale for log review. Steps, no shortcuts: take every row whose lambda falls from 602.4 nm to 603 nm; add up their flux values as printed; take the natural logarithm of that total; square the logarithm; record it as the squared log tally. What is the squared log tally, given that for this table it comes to 17.3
